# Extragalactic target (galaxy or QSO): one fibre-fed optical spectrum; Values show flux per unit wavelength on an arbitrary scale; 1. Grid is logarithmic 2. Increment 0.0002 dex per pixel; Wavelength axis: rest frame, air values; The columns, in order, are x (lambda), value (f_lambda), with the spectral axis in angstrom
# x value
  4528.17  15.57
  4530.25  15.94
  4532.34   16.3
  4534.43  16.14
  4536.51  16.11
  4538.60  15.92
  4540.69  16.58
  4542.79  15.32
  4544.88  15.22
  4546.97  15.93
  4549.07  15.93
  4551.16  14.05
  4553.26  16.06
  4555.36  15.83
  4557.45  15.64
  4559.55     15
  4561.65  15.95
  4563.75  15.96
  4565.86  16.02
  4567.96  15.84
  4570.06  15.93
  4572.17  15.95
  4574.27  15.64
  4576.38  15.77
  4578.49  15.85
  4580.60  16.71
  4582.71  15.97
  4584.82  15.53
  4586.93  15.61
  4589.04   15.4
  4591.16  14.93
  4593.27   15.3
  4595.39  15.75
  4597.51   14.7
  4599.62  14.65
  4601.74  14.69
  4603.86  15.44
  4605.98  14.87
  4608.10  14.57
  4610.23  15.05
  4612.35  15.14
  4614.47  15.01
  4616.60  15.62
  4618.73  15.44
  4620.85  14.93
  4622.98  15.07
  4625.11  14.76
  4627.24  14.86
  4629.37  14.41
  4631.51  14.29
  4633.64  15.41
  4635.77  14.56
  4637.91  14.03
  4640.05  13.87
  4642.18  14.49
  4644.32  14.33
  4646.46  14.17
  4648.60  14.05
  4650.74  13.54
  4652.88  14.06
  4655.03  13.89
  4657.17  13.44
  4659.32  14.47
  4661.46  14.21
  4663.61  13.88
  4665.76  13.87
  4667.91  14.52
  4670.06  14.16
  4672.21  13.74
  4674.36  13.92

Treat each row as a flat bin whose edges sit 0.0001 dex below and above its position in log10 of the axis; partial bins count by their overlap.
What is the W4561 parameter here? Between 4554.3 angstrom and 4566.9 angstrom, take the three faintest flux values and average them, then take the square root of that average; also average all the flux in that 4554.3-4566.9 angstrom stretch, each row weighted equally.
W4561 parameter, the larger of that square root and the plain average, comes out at 15.7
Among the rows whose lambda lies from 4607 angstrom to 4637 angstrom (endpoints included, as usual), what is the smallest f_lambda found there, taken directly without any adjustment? 14.29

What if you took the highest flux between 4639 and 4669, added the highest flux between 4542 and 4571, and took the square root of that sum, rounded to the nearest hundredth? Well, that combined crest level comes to 5.53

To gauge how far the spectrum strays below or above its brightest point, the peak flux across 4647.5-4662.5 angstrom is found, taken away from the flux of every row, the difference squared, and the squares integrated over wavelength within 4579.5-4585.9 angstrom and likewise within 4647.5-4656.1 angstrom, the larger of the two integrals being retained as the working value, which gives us 18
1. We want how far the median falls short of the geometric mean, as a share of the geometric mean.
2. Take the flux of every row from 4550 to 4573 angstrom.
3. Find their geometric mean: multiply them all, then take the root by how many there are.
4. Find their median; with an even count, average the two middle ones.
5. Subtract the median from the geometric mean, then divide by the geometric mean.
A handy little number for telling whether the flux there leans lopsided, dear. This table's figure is -0.018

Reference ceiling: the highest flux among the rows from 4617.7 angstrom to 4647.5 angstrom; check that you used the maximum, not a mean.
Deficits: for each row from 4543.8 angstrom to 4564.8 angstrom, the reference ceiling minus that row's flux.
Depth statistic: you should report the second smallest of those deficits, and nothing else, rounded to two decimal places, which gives -0.52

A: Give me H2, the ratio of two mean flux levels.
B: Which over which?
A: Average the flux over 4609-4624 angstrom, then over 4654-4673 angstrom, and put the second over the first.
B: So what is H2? 0.924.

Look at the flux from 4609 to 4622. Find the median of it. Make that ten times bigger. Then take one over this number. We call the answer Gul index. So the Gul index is 0.0066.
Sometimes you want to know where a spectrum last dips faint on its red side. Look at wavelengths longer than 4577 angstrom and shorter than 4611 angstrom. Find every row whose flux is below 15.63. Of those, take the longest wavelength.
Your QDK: 4610.23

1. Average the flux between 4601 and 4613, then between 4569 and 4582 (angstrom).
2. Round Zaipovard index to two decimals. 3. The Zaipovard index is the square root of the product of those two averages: 15.46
